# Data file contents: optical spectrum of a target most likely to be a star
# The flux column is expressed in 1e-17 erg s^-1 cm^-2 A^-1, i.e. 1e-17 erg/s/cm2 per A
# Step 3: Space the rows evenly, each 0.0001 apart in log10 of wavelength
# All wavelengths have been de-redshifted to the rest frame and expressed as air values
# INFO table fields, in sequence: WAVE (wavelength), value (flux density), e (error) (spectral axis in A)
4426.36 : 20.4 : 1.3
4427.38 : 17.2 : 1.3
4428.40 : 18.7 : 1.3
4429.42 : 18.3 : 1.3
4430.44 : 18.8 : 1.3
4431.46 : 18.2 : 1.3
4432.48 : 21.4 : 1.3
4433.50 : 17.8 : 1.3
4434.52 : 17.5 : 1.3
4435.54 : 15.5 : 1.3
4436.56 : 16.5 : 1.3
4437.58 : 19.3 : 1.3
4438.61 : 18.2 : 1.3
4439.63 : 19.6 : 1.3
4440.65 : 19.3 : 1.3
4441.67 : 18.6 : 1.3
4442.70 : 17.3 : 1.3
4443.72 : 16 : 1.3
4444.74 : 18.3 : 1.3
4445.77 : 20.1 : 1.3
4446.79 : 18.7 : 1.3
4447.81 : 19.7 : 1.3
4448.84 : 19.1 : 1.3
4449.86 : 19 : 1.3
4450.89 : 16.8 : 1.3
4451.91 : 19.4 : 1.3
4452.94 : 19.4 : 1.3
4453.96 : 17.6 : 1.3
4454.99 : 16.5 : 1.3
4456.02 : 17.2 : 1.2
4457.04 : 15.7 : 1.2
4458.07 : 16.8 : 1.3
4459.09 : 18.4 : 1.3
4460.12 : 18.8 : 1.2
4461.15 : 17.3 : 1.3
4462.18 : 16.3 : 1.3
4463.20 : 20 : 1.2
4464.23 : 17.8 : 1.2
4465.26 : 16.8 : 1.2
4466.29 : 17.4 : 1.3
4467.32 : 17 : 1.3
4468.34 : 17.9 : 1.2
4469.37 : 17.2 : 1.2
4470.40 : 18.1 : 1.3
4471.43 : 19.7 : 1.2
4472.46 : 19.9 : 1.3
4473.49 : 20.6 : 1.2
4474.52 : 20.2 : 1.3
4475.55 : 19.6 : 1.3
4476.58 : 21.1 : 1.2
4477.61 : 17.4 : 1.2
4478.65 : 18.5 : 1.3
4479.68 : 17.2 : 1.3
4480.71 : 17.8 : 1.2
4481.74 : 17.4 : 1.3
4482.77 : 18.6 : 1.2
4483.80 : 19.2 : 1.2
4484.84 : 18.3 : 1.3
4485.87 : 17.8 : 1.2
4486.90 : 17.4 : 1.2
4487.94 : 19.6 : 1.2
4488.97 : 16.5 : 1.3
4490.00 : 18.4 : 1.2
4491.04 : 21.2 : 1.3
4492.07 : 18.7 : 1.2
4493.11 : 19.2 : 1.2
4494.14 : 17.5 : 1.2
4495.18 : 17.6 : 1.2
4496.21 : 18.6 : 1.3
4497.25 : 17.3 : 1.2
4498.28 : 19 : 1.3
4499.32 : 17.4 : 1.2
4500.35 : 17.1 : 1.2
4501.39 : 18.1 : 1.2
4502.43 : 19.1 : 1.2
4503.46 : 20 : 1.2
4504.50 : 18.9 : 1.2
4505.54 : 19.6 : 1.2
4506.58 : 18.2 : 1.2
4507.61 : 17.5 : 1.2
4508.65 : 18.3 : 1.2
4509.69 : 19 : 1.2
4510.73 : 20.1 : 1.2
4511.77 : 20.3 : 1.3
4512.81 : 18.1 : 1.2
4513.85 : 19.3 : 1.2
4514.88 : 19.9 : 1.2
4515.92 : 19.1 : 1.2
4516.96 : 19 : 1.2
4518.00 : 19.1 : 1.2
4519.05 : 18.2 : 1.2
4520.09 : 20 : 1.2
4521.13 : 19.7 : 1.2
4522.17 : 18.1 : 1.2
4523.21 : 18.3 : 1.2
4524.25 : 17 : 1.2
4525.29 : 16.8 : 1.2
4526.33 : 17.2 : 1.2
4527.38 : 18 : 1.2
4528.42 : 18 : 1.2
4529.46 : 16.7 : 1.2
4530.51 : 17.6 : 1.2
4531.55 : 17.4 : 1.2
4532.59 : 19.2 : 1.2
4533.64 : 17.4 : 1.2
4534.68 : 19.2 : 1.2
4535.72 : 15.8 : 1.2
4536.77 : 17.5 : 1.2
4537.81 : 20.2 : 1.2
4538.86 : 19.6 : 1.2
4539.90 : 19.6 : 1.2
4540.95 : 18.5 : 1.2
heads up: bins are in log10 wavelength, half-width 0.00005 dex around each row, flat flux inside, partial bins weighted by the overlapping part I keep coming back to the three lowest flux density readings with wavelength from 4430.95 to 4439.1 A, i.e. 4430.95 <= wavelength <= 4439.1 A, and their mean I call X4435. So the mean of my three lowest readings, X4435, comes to 16.5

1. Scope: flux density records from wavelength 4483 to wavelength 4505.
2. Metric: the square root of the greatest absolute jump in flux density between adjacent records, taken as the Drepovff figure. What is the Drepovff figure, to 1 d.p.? 1.8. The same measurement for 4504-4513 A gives 1.5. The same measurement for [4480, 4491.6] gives 1.8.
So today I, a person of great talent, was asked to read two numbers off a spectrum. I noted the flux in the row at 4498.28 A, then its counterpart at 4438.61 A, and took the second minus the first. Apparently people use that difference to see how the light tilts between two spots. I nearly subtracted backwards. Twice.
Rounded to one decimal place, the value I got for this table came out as -0.8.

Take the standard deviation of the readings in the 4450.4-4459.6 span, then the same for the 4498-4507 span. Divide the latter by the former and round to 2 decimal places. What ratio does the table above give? 0.75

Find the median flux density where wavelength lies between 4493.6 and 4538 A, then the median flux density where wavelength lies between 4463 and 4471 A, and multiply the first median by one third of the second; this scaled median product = 107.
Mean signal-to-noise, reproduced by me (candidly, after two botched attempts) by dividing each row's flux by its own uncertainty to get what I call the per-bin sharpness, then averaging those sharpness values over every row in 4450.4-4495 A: 14.6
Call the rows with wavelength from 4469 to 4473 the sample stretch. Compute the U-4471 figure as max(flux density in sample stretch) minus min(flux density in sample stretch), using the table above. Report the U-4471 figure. 2.7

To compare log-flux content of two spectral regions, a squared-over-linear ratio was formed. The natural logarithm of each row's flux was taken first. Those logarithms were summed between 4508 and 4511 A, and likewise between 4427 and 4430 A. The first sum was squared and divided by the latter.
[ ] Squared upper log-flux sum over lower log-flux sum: 9.03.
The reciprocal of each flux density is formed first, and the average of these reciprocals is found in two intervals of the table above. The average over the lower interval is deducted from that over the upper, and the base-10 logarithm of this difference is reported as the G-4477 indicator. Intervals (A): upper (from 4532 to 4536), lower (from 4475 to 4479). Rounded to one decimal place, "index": -2.4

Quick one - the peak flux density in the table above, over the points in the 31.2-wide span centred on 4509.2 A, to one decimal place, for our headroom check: 20.3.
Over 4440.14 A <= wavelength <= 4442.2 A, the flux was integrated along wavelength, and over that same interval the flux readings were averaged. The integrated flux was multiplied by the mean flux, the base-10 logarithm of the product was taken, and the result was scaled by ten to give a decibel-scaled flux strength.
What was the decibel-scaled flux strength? 28.7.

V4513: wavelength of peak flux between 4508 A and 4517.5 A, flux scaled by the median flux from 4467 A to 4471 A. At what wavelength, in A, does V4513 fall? 4511.77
